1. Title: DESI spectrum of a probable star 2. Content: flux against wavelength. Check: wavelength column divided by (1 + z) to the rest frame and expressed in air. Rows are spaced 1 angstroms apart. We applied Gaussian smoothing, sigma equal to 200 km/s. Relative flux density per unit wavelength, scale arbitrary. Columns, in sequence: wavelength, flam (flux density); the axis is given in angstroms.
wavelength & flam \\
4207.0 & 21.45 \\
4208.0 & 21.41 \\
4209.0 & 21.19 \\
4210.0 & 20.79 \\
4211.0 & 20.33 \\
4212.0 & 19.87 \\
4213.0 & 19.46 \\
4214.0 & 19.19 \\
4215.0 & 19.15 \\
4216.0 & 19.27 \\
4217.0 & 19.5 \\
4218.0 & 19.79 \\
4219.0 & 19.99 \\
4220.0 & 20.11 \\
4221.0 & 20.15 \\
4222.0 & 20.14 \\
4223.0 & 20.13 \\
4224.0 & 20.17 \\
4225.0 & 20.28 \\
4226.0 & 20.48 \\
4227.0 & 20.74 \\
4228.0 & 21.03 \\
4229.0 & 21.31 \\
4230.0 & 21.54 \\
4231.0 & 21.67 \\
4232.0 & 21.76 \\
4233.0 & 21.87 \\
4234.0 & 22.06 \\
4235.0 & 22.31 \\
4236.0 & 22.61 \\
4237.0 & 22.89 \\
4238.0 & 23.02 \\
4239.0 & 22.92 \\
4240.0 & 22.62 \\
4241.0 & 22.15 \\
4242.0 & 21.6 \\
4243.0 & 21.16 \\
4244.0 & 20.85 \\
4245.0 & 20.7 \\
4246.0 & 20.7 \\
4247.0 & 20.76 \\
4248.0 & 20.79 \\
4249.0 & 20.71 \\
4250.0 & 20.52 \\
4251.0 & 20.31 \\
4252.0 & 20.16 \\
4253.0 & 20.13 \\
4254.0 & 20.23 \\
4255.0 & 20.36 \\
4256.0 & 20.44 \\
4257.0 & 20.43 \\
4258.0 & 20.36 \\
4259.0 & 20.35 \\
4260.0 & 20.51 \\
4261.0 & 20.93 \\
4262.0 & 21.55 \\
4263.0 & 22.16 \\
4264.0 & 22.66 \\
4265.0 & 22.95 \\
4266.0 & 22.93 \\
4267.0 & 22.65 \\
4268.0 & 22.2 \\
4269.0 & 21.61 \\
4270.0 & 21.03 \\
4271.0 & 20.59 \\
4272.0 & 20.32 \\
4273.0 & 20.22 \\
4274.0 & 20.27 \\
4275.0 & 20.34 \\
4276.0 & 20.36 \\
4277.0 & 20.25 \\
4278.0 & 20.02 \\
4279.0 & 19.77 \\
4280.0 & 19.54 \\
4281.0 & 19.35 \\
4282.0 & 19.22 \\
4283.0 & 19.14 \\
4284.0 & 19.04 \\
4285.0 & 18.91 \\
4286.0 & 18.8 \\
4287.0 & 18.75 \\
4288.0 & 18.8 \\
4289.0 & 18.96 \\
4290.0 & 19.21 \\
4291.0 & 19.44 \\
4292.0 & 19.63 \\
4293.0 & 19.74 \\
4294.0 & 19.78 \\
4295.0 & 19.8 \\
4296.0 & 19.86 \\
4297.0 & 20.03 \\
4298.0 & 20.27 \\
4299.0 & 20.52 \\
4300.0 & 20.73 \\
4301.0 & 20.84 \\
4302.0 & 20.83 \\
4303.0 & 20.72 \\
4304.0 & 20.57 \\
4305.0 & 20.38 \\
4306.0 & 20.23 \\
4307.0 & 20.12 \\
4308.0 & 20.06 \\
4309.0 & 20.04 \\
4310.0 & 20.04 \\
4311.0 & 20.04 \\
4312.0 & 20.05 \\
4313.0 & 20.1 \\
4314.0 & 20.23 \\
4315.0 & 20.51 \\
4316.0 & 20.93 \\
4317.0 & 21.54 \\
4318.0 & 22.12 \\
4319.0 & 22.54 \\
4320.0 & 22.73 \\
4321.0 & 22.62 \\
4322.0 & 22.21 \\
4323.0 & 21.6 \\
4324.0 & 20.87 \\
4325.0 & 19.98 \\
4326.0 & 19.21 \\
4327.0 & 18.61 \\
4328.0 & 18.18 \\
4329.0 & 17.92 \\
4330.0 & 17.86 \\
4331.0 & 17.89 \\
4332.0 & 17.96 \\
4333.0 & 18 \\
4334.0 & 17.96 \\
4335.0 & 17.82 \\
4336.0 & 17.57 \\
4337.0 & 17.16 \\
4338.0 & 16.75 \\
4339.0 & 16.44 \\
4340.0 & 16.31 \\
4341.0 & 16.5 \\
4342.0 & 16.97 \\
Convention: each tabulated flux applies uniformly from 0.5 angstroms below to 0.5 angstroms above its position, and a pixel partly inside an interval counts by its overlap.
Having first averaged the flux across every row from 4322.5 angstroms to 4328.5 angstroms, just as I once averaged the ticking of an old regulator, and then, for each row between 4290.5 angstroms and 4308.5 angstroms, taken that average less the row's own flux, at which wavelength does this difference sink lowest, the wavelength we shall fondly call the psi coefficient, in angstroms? 4301.0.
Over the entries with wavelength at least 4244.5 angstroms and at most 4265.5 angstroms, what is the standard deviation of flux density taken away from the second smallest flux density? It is 19.4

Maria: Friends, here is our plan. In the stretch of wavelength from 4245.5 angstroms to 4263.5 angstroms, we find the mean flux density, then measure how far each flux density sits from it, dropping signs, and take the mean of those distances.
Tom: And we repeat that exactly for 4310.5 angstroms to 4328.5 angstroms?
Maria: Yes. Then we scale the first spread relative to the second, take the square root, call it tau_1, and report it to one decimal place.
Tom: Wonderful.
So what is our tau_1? 0.6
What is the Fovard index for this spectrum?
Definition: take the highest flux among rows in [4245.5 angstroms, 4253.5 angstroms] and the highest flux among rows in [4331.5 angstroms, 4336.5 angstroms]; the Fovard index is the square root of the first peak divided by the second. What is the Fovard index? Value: 1.07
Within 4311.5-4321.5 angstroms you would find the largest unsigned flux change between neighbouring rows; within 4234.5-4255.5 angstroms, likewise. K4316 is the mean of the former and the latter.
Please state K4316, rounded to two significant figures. 0.58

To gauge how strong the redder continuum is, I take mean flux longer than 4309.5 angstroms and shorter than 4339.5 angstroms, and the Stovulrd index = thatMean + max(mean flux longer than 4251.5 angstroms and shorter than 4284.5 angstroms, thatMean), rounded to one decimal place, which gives 40.3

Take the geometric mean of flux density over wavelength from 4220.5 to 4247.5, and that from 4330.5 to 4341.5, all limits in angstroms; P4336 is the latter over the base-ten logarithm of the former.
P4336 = 13.0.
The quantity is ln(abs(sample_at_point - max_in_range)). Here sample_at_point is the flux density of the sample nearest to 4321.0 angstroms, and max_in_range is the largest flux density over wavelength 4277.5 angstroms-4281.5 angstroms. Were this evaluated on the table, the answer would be 1.0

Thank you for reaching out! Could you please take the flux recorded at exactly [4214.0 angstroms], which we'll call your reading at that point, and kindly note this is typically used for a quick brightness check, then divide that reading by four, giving 4.8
